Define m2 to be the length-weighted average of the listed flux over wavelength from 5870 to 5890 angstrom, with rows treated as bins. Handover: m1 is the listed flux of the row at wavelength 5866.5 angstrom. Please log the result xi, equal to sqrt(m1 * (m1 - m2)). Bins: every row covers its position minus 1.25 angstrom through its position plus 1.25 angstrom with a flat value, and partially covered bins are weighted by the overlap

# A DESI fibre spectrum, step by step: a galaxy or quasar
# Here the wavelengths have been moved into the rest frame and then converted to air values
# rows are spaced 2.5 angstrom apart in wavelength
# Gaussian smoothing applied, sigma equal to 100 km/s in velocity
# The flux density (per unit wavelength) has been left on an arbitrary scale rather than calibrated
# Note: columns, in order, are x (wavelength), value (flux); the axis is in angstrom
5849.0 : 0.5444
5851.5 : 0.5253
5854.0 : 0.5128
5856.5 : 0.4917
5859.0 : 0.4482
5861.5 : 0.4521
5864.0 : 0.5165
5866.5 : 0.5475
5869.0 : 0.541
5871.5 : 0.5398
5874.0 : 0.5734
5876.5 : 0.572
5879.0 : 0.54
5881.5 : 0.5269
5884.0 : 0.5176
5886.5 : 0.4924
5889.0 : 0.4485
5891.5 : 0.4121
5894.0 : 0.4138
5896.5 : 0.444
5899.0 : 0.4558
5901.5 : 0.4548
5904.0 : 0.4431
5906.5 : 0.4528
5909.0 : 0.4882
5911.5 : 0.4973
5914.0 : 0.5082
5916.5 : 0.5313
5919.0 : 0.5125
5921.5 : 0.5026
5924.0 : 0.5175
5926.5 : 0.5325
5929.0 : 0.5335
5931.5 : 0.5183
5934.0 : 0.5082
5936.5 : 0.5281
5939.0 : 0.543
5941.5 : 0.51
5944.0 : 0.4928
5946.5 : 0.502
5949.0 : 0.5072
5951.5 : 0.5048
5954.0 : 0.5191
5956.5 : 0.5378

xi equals 0.10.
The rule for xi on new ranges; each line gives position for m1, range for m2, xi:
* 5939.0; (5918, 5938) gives 0.11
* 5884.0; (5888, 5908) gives 0.20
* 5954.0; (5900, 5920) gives 0.13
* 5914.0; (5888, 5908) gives 0.18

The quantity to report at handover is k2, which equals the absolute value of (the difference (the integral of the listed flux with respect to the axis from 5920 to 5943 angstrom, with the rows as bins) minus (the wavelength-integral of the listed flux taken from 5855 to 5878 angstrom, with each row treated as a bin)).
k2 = 0.0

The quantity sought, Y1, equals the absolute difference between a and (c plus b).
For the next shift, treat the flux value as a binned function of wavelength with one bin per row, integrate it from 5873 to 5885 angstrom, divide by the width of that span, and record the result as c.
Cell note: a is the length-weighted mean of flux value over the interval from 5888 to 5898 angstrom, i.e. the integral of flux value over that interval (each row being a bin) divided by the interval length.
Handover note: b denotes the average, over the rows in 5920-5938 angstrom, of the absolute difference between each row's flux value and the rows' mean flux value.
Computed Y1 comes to 0.13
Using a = 0.430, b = 0.010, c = 0.55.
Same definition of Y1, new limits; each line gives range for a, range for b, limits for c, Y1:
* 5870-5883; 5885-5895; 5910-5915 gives 0.02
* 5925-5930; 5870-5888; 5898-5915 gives 0.04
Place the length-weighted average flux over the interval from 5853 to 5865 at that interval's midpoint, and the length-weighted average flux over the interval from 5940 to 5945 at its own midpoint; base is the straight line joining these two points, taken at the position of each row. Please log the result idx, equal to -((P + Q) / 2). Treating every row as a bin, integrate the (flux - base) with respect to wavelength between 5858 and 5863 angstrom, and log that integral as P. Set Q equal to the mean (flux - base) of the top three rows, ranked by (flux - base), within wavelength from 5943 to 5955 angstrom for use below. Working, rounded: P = -0.1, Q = 0.004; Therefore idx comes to 0.07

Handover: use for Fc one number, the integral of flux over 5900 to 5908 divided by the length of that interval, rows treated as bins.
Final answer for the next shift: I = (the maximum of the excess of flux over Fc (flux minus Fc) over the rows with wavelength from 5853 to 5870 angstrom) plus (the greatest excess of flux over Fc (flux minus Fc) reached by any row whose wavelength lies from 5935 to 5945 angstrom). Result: 0.187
